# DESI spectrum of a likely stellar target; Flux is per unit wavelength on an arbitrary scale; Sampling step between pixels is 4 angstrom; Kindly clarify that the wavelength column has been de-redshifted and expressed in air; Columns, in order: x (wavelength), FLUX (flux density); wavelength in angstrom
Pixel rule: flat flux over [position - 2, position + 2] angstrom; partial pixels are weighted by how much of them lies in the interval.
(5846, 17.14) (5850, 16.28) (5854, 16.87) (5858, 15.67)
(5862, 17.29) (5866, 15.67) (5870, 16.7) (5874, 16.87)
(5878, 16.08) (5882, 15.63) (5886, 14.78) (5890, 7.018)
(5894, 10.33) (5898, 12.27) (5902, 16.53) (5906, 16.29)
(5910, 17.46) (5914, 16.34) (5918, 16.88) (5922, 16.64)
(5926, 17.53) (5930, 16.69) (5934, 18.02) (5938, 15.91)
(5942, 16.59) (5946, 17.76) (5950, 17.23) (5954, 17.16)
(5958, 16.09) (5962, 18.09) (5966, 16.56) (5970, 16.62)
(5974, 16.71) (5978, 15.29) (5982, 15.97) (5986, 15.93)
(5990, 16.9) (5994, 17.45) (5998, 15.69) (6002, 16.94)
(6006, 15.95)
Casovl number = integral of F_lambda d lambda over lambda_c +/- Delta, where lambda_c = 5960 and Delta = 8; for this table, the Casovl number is 272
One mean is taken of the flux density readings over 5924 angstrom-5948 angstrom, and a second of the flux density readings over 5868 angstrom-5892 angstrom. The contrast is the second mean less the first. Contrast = -2.6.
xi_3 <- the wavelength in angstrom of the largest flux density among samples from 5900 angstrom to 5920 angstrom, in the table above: 5910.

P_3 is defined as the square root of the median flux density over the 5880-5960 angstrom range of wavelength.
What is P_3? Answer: 4.07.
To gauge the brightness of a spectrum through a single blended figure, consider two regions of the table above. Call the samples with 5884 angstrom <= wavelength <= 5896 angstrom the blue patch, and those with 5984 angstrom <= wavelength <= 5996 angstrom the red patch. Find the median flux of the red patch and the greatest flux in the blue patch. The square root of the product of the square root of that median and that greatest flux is 7.8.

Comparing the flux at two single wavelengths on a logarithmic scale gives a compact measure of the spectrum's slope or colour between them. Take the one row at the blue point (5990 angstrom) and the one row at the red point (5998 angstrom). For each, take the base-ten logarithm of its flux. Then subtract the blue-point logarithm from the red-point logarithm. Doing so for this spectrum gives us -0.032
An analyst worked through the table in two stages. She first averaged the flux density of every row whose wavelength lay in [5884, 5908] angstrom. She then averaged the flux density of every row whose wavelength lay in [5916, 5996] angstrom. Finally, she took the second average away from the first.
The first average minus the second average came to -3.9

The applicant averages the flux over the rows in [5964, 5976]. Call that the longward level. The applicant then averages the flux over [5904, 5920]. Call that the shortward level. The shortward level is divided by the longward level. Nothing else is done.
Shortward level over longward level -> 1.01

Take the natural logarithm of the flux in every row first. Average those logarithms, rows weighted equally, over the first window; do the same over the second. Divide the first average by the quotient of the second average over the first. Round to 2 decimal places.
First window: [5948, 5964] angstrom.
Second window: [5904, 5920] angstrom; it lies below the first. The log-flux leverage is 2.86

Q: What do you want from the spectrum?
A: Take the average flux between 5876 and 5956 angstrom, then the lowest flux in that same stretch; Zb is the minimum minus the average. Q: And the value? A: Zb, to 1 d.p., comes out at -8.6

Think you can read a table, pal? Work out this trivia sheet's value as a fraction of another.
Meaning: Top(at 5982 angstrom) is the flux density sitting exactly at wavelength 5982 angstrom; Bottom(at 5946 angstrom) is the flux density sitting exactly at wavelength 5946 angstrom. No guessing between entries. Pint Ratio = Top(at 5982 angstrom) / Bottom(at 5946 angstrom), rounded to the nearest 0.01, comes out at 0.90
